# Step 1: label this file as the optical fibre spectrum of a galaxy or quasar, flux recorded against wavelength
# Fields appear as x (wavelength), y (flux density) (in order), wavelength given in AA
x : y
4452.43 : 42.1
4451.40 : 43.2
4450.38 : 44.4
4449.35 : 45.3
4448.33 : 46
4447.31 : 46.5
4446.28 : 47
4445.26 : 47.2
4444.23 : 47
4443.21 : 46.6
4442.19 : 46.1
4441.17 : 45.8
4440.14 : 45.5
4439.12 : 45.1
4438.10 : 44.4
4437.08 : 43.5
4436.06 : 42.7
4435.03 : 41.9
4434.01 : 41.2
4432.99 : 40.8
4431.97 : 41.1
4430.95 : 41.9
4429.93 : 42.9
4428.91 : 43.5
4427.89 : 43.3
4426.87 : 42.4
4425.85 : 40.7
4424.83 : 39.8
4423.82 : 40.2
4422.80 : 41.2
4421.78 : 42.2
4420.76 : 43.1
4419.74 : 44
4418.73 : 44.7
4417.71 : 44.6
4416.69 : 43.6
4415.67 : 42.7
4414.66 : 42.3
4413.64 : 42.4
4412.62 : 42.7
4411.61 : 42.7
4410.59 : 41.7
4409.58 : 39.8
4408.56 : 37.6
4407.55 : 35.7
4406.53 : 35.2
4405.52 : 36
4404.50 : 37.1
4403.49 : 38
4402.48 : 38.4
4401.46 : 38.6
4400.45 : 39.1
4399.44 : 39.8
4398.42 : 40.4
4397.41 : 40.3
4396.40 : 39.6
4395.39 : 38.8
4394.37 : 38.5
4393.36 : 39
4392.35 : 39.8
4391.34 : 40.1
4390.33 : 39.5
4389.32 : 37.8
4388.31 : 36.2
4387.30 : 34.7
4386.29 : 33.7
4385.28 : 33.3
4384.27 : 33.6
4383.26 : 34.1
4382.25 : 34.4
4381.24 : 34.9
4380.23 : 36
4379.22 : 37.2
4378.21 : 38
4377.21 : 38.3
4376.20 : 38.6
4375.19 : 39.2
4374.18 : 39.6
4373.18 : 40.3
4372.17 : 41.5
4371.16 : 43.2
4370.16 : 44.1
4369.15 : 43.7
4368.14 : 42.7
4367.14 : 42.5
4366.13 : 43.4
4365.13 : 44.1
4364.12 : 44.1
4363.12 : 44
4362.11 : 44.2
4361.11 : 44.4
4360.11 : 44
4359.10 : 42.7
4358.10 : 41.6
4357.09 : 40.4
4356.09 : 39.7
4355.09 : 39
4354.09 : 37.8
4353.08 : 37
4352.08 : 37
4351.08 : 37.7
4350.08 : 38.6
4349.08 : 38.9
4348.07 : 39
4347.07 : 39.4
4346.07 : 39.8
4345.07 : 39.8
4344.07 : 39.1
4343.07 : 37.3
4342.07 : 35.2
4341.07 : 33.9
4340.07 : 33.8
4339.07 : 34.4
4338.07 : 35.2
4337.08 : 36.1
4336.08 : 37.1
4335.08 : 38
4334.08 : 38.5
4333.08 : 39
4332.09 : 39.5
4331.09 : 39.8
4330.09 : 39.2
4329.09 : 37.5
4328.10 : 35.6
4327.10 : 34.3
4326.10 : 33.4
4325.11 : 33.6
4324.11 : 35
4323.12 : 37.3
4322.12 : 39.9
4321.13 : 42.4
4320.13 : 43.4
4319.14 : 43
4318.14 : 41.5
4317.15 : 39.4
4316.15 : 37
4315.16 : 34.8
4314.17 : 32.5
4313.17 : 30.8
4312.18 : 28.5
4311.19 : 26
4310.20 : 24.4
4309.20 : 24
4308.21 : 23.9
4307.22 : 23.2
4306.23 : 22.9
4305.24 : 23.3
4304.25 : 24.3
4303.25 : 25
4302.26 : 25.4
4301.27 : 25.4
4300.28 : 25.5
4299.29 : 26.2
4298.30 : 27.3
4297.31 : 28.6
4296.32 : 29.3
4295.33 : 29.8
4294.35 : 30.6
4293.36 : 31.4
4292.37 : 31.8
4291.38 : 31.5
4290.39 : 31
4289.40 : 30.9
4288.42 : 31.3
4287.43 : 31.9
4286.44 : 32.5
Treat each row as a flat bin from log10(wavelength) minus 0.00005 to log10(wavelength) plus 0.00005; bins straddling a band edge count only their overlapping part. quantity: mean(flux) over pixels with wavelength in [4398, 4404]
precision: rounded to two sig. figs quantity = 39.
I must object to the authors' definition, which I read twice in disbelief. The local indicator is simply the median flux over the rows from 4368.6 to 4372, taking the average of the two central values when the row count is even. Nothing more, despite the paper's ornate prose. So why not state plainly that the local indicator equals 43.7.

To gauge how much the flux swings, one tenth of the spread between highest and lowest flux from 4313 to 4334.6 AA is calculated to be 1.3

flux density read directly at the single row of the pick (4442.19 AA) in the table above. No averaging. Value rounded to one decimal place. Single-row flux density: 46.1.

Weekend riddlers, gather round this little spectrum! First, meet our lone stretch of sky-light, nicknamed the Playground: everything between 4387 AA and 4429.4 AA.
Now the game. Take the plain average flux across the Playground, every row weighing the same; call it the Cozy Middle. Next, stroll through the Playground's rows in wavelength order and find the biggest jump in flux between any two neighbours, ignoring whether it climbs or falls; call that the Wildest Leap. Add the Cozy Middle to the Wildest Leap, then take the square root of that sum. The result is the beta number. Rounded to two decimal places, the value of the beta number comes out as 6.51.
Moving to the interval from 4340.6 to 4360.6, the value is 6.40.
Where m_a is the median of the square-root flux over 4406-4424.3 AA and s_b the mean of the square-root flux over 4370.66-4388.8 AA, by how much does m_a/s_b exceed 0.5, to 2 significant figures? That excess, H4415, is 0.57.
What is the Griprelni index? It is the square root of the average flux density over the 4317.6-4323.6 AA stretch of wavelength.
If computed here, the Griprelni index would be 6.42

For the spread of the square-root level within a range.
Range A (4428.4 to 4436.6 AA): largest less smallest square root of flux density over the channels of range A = 0.21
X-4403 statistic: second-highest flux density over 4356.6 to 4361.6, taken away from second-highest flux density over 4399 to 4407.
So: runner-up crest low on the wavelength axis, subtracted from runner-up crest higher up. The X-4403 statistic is -4.9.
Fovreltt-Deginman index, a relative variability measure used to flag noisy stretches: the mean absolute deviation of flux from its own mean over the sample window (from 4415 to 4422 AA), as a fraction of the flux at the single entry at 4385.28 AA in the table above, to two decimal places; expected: 0.02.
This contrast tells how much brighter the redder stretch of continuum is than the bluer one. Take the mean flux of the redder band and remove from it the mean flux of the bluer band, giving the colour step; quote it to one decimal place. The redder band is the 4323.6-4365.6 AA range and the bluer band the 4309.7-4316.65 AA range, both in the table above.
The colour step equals 8.0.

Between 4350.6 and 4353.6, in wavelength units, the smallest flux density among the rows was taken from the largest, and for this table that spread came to 0.7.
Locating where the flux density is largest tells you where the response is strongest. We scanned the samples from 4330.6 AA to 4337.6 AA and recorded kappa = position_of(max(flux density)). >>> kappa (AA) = 4331.09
